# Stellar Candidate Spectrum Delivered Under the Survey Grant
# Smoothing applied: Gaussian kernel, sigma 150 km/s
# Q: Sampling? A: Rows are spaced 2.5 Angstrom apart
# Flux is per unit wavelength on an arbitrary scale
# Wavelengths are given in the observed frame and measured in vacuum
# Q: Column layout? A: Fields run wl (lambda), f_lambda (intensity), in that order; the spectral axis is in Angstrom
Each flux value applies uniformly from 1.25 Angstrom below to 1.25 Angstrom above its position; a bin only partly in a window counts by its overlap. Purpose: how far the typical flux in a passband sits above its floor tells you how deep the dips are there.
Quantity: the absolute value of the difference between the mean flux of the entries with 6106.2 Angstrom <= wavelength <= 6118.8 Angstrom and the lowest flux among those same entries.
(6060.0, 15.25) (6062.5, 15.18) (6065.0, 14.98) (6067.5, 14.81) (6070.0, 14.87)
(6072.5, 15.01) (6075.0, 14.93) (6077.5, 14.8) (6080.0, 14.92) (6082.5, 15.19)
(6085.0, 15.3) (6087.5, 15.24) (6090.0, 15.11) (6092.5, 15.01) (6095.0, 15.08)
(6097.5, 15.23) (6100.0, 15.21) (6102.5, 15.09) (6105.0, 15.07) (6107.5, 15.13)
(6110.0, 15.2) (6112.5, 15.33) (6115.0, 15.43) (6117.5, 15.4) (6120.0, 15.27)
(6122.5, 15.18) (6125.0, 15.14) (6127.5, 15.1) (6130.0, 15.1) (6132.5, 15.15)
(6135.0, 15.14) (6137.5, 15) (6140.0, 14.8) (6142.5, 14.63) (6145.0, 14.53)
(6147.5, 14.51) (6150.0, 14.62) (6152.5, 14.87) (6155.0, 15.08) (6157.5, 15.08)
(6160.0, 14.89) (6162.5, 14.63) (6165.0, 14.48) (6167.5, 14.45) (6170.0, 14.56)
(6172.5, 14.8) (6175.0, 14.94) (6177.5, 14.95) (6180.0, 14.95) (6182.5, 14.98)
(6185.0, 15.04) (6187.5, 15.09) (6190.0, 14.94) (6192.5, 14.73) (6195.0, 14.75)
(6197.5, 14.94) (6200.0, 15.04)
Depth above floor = 0.17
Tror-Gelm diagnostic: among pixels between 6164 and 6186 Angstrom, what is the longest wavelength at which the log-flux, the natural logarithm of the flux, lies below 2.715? 6185.0 Angstrom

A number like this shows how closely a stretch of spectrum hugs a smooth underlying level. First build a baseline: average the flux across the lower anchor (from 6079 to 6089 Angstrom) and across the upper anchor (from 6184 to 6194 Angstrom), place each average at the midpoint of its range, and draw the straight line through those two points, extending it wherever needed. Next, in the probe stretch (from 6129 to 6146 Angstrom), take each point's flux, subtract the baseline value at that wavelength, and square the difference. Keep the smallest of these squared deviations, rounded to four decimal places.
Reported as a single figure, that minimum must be 0.0010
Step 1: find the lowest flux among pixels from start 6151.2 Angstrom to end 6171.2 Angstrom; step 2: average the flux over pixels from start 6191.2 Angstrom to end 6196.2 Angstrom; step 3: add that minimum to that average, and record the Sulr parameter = 29.2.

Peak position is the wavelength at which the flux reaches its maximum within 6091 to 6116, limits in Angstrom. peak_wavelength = 6115.0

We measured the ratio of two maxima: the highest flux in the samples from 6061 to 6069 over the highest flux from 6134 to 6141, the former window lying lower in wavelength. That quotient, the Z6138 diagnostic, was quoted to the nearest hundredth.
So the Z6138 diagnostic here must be 1.00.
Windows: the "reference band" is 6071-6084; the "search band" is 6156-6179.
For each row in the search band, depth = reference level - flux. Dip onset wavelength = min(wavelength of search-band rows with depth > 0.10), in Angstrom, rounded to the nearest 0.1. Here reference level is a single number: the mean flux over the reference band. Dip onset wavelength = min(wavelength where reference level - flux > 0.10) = 6162.5 Angstrom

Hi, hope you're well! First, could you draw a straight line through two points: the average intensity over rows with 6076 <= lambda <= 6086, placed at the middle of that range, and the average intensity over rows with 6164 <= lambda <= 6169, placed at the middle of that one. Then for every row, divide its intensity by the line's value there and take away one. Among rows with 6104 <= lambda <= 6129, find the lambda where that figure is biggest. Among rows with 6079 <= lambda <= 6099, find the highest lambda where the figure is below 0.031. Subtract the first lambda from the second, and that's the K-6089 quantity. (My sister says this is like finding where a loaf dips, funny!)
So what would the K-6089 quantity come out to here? -17.5 Angstrom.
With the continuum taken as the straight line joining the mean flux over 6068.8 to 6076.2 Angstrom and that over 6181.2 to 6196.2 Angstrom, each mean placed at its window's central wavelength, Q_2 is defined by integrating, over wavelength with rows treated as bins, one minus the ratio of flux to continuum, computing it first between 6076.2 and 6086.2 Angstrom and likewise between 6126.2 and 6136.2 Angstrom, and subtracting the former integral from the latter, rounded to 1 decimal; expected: -0.1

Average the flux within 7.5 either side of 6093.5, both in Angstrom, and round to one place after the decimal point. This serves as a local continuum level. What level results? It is 15.1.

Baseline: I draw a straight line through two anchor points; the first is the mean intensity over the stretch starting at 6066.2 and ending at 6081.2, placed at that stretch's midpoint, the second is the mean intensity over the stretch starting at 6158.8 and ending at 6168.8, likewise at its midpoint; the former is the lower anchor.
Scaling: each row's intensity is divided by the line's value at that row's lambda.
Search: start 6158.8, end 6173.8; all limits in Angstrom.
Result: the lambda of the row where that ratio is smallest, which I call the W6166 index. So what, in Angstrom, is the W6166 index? 6167.5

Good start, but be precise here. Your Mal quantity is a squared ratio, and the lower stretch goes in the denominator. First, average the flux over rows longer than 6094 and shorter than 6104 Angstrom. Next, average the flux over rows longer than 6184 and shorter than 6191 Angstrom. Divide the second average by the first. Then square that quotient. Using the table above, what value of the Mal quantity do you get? 0.98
